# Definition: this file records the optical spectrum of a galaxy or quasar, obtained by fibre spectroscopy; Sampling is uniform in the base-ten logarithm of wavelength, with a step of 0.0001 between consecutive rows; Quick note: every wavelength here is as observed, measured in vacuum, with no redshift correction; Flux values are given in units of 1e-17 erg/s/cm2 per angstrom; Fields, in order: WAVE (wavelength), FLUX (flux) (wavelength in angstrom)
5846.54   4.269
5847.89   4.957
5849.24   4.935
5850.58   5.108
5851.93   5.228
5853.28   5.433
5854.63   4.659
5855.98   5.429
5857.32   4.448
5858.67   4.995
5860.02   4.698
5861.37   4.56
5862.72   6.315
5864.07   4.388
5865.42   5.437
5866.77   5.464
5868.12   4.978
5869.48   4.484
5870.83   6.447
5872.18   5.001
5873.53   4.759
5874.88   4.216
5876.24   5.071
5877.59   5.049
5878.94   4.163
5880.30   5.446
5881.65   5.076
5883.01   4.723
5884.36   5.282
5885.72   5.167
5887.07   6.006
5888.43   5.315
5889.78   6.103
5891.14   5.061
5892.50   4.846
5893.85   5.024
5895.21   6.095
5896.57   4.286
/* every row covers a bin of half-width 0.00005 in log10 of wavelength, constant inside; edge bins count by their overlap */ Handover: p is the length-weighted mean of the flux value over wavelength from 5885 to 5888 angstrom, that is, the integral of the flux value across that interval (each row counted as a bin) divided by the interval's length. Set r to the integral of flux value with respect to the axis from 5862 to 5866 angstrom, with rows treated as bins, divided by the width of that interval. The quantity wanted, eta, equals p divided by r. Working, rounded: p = 5.55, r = 5.4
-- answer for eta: 1.03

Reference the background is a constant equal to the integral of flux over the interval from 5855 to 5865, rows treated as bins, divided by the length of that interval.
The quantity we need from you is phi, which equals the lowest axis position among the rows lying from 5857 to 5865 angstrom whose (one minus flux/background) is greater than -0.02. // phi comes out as 5857.32 angstrom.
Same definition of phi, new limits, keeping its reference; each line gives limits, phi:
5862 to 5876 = 5864.07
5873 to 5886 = 5873.53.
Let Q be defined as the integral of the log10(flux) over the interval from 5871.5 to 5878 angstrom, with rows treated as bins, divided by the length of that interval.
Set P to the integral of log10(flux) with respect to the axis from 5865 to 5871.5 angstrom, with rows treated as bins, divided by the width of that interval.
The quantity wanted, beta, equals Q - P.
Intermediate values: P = 0.725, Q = 0.682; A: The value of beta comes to -0.044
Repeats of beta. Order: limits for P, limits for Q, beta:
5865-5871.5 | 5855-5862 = -0.043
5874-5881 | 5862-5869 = 0.042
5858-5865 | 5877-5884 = -0.007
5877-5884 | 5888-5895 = 0.036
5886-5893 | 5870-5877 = -0.033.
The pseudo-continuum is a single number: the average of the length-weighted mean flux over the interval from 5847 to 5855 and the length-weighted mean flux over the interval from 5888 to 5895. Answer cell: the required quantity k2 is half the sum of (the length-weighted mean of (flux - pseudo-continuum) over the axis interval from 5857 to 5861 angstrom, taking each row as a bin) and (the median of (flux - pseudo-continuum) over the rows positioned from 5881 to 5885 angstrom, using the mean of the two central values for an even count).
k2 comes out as -0.28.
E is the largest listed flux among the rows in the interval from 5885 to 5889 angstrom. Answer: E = 6.006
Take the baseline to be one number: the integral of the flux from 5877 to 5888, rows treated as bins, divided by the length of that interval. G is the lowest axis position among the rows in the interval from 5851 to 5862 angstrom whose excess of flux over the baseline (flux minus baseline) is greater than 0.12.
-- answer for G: 5853.28 angstrom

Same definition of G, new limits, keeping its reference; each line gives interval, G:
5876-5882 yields 5880.30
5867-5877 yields 5870.83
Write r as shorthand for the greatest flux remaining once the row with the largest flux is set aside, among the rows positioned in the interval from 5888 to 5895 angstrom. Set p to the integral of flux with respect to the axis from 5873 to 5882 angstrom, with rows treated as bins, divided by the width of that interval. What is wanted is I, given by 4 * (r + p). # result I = 40.5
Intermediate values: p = 4.82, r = 5.315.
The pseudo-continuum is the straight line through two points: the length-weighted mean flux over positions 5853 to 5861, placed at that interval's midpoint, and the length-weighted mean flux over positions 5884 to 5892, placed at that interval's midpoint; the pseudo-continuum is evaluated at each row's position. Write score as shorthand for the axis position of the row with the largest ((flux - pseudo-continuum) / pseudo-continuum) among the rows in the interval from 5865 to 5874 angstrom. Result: 5870.83 angstrom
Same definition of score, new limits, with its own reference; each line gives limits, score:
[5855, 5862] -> 5855.98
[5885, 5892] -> 5889.78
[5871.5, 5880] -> 5872.18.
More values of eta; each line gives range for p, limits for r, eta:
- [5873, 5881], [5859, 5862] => 1.02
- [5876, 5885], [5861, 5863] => 0.92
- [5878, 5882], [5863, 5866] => 0.96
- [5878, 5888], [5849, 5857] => 1.00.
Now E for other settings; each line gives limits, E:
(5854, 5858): 5.429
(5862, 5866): 6.315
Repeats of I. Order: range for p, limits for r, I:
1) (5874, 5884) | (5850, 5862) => 41.1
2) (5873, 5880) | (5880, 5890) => 42.8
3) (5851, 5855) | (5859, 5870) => 42.4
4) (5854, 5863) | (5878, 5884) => 40.2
